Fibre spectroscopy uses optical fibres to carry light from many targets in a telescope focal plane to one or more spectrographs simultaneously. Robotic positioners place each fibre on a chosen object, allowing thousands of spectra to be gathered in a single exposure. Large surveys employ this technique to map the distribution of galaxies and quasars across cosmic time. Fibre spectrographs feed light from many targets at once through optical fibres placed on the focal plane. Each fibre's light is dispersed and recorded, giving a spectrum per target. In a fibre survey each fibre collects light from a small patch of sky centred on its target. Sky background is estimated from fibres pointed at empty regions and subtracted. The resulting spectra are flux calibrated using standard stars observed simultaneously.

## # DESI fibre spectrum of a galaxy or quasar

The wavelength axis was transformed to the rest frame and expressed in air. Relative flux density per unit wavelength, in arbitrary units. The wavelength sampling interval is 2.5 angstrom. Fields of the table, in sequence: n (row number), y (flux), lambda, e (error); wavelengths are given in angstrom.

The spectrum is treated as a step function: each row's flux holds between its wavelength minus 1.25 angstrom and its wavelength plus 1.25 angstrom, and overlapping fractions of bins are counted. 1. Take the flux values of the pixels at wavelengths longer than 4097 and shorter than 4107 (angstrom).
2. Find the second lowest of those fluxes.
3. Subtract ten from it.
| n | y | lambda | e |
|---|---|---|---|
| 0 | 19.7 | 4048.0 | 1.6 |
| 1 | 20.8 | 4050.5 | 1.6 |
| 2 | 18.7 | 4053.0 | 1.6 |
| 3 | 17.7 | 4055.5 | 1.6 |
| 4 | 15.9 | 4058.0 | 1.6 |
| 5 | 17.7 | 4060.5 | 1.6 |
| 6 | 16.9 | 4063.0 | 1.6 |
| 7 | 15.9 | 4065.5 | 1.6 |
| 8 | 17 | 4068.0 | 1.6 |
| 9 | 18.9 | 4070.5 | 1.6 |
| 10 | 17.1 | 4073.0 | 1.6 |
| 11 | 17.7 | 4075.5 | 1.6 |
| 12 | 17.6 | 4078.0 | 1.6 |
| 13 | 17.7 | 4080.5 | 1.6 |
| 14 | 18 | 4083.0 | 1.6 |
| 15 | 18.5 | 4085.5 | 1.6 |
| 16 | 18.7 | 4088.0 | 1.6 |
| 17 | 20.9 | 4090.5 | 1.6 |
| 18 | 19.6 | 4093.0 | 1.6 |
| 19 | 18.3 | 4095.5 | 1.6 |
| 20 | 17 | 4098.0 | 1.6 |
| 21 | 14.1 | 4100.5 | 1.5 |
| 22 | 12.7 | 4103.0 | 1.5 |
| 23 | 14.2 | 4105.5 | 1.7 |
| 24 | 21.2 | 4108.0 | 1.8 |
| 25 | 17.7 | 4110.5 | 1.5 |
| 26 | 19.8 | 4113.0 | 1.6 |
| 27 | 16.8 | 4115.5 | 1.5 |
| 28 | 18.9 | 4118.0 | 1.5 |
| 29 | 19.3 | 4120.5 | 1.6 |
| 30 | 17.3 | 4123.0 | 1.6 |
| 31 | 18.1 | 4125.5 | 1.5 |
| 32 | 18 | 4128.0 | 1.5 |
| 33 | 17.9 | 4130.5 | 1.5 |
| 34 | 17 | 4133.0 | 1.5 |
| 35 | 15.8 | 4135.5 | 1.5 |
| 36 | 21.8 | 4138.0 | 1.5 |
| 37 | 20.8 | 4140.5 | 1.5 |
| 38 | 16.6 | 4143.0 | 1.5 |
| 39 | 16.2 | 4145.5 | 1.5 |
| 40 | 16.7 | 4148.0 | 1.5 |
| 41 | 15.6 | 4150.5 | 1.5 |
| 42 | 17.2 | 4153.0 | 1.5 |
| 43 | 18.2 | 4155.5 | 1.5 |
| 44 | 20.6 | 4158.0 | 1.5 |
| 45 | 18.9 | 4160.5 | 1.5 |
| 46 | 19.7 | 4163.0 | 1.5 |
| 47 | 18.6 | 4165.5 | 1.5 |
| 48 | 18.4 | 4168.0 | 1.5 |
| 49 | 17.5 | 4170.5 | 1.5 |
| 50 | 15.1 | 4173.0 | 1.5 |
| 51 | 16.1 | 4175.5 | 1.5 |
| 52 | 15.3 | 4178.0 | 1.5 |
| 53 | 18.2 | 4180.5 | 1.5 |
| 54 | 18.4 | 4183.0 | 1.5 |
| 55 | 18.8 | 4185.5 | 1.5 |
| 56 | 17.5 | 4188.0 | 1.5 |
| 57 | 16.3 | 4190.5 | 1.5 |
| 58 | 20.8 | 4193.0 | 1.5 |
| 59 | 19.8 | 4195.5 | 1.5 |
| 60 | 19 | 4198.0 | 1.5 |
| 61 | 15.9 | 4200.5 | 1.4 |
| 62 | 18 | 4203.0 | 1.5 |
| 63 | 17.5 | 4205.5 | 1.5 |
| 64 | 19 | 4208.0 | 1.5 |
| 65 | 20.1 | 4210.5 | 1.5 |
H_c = 4.1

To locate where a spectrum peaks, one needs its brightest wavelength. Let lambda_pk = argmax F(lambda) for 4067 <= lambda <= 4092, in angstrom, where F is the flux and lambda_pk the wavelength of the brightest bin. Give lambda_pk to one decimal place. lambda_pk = 4090.5 angstrom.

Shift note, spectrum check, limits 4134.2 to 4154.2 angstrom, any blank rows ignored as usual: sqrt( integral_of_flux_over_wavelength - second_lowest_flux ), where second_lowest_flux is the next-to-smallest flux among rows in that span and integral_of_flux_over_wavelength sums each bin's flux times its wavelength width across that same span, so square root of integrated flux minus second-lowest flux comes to 18.3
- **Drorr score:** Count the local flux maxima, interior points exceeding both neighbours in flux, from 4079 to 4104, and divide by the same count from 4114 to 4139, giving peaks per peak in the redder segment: 0.50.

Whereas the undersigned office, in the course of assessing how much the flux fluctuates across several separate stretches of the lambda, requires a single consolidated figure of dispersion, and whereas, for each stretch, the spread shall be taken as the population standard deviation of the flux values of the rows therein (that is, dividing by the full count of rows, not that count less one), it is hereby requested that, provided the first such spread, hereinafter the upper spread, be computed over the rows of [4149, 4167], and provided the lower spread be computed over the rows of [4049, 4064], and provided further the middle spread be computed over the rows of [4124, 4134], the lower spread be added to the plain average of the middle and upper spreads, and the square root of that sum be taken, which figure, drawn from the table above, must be 1.6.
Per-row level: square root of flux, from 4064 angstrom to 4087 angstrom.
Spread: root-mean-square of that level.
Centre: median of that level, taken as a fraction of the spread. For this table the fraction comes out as 1.00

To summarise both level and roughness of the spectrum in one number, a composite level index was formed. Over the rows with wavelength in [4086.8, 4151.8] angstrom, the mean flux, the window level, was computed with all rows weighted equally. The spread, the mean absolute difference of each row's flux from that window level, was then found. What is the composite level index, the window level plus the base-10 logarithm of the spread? 18.0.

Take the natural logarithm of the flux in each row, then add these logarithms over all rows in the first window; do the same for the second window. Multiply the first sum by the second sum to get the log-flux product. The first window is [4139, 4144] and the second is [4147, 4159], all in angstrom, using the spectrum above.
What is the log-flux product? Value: 84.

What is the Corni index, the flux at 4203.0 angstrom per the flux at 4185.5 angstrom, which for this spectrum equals 0.96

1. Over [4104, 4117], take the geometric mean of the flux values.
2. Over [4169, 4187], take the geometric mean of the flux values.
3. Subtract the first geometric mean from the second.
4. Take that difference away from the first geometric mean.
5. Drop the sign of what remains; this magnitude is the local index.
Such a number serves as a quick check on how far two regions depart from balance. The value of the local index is 18.55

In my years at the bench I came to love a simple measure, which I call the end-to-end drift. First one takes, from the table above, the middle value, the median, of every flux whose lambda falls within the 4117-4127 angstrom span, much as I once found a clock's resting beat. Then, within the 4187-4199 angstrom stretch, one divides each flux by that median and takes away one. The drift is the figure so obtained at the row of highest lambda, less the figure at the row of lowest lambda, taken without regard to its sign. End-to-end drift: 0.08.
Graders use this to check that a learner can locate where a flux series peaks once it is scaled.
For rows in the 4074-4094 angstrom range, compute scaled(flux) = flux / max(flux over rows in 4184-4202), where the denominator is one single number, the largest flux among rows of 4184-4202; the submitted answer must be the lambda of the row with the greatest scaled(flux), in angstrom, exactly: 4090.5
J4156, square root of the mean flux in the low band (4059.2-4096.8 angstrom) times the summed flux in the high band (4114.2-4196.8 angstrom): 103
